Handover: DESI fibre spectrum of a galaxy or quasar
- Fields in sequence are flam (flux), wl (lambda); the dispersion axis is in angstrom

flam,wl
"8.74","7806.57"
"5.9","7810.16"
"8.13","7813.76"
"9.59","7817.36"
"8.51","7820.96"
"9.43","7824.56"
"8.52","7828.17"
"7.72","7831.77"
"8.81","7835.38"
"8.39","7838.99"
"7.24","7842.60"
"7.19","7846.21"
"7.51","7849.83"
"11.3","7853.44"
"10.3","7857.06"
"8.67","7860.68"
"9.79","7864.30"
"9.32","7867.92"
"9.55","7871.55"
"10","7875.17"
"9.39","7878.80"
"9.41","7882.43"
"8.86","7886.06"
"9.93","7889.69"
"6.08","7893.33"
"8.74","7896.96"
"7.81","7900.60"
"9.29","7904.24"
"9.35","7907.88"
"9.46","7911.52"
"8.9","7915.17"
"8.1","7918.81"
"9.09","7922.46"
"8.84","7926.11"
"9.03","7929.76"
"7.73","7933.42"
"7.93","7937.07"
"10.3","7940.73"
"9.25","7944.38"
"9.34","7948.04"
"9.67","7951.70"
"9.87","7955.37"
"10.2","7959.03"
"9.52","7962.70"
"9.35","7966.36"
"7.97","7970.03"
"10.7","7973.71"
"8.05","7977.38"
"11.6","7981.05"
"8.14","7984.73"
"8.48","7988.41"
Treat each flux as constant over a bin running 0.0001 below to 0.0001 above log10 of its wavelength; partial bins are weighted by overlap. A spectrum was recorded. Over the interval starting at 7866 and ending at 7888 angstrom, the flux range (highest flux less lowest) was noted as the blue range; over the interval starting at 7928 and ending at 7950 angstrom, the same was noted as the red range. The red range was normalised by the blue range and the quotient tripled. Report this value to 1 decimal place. 6.8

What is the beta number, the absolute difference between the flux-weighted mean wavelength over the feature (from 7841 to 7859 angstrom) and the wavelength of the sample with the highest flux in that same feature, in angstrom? 2.8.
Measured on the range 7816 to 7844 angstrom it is 12.1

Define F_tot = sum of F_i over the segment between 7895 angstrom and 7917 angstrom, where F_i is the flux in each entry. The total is 54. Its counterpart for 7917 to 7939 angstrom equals 51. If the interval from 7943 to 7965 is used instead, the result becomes 58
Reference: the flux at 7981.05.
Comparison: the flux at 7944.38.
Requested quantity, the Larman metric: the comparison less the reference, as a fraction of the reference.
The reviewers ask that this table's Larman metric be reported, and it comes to -0.20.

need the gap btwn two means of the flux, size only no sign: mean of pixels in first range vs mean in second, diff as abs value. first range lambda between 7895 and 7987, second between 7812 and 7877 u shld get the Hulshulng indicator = 0.2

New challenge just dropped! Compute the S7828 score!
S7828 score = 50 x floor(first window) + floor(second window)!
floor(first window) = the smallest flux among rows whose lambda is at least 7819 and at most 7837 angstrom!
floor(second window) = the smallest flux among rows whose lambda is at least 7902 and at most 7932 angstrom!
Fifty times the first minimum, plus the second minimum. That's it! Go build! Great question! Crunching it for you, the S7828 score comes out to 394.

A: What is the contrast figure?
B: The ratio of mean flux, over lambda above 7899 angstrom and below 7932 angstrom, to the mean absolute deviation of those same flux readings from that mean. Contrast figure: 21.3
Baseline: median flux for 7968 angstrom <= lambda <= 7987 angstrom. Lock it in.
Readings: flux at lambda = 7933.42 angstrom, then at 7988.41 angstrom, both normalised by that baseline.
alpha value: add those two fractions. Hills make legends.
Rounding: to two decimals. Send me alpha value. 1.99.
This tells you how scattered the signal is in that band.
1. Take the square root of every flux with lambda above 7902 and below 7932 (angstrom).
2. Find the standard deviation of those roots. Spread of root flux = 0.07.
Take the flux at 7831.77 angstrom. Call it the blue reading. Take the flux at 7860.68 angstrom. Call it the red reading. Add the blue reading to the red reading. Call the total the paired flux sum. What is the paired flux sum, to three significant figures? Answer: 16.4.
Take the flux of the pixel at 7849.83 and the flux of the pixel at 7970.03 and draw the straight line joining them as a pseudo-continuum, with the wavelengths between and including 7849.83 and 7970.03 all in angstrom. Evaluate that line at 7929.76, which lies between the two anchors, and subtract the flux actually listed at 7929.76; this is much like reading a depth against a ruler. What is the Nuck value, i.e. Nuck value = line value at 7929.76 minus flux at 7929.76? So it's -1.2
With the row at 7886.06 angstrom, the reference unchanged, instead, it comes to -1.2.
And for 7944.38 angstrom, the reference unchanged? -1.4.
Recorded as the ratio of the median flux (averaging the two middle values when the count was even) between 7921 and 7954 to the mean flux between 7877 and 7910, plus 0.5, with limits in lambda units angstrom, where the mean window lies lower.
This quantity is 1.537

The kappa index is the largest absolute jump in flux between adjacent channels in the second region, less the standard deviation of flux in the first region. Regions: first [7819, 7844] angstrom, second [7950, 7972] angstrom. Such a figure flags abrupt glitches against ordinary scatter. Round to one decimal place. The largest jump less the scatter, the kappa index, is 0.7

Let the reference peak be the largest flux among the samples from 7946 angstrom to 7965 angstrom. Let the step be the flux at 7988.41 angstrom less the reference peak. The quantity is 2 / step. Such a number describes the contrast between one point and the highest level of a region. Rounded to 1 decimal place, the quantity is -1.2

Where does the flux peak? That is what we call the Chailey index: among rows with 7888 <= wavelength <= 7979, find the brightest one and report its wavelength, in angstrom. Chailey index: 7973.71 angstrom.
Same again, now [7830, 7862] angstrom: 7853.44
